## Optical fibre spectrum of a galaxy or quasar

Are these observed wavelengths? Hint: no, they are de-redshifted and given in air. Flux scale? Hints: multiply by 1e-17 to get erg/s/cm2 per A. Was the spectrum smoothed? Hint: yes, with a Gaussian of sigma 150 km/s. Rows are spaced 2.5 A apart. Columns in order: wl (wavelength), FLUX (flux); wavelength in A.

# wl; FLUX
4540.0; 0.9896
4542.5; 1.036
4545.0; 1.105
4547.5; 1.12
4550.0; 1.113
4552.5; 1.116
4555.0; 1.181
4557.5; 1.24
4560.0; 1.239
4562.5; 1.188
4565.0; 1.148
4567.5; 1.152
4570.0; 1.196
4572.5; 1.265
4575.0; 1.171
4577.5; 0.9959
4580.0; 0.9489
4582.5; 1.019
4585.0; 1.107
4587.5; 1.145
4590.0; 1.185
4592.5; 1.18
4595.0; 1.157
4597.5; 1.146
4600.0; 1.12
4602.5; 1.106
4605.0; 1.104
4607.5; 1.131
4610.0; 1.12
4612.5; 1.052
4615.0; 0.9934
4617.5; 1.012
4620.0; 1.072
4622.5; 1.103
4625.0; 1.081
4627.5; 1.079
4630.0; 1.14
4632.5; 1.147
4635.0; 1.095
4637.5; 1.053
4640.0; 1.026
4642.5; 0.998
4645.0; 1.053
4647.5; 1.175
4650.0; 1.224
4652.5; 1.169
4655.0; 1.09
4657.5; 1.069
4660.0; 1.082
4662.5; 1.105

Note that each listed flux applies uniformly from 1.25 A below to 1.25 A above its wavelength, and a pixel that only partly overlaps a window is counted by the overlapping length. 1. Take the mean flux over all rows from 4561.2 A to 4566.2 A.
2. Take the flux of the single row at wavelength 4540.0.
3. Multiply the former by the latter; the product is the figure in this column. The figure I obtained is 1.16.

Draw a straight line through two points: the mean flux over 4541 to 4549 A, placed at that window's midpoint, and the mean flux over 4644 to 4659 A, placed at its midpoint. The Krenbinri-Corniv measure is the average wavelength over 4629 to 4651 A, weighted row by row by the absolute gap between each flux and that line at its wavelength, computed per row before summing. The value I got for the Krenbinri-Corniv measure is 4642.2 A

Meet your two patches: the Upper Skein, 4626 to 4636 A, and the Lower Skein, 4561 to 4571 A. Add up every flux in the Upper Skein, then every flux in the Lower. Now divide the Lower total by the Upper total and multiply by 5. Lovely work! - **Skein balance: 5.25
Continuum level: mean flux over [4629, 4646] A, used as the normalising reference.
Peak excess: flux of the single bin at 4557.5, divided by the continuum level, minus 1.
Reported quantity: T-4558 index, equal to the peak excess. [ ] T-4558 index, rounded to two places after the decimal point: 0.16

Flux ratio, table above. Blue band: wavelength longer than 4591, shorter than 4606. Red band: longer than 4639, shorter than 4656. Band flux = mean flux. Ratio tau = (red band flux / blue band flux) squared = 0.95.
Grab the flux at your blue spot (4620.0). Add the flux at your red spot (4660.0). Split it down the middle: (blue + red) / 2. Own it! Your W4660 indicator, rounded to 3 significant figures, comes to 1.08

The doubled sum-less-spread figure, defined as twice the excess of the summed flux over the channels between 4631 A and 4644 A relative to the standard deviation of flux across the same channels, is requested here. 10.5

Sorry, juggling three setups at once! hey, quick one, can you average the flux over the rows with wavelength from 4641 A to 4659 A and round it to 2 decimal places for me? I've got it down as 1.11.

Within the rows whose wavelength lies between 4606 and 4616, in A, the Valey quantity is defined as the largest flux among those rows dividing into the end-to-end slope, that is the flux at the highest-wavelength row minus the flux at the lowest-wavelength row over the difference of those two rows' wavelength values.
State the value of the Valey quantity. -0.016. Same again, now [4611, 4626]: 0.002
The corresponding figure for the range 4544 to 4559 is 0.009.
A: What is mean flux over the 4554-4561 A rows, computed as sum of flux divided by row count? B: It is 1.22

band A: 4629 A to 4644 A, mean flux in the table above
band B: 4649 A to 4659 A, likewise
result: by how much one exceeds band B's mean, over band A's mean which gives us -0.13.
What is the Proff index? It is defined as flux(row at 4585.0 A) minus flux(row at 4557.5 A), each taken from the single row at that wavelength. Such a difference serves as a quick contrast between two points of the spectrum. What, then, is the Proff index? -0.13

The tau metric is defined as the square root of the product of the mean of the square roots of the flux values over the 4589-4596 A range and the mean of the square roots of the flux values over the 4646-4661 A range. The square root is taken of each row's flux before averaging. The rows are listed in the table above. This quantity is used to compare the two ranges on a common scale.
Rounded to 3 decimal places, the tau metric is 1.074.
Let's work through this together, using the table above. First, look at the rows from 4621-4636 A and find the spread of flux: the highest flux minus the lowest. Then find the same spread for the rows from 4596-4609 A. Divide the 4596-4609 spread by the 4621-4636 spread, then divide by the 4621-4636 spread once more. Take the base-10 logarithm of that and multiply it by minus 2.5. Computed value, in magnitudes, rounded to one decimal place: -2.4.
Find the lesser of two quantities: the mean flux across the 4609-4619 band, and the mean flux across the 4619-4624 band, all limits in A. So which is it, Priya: 1.04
